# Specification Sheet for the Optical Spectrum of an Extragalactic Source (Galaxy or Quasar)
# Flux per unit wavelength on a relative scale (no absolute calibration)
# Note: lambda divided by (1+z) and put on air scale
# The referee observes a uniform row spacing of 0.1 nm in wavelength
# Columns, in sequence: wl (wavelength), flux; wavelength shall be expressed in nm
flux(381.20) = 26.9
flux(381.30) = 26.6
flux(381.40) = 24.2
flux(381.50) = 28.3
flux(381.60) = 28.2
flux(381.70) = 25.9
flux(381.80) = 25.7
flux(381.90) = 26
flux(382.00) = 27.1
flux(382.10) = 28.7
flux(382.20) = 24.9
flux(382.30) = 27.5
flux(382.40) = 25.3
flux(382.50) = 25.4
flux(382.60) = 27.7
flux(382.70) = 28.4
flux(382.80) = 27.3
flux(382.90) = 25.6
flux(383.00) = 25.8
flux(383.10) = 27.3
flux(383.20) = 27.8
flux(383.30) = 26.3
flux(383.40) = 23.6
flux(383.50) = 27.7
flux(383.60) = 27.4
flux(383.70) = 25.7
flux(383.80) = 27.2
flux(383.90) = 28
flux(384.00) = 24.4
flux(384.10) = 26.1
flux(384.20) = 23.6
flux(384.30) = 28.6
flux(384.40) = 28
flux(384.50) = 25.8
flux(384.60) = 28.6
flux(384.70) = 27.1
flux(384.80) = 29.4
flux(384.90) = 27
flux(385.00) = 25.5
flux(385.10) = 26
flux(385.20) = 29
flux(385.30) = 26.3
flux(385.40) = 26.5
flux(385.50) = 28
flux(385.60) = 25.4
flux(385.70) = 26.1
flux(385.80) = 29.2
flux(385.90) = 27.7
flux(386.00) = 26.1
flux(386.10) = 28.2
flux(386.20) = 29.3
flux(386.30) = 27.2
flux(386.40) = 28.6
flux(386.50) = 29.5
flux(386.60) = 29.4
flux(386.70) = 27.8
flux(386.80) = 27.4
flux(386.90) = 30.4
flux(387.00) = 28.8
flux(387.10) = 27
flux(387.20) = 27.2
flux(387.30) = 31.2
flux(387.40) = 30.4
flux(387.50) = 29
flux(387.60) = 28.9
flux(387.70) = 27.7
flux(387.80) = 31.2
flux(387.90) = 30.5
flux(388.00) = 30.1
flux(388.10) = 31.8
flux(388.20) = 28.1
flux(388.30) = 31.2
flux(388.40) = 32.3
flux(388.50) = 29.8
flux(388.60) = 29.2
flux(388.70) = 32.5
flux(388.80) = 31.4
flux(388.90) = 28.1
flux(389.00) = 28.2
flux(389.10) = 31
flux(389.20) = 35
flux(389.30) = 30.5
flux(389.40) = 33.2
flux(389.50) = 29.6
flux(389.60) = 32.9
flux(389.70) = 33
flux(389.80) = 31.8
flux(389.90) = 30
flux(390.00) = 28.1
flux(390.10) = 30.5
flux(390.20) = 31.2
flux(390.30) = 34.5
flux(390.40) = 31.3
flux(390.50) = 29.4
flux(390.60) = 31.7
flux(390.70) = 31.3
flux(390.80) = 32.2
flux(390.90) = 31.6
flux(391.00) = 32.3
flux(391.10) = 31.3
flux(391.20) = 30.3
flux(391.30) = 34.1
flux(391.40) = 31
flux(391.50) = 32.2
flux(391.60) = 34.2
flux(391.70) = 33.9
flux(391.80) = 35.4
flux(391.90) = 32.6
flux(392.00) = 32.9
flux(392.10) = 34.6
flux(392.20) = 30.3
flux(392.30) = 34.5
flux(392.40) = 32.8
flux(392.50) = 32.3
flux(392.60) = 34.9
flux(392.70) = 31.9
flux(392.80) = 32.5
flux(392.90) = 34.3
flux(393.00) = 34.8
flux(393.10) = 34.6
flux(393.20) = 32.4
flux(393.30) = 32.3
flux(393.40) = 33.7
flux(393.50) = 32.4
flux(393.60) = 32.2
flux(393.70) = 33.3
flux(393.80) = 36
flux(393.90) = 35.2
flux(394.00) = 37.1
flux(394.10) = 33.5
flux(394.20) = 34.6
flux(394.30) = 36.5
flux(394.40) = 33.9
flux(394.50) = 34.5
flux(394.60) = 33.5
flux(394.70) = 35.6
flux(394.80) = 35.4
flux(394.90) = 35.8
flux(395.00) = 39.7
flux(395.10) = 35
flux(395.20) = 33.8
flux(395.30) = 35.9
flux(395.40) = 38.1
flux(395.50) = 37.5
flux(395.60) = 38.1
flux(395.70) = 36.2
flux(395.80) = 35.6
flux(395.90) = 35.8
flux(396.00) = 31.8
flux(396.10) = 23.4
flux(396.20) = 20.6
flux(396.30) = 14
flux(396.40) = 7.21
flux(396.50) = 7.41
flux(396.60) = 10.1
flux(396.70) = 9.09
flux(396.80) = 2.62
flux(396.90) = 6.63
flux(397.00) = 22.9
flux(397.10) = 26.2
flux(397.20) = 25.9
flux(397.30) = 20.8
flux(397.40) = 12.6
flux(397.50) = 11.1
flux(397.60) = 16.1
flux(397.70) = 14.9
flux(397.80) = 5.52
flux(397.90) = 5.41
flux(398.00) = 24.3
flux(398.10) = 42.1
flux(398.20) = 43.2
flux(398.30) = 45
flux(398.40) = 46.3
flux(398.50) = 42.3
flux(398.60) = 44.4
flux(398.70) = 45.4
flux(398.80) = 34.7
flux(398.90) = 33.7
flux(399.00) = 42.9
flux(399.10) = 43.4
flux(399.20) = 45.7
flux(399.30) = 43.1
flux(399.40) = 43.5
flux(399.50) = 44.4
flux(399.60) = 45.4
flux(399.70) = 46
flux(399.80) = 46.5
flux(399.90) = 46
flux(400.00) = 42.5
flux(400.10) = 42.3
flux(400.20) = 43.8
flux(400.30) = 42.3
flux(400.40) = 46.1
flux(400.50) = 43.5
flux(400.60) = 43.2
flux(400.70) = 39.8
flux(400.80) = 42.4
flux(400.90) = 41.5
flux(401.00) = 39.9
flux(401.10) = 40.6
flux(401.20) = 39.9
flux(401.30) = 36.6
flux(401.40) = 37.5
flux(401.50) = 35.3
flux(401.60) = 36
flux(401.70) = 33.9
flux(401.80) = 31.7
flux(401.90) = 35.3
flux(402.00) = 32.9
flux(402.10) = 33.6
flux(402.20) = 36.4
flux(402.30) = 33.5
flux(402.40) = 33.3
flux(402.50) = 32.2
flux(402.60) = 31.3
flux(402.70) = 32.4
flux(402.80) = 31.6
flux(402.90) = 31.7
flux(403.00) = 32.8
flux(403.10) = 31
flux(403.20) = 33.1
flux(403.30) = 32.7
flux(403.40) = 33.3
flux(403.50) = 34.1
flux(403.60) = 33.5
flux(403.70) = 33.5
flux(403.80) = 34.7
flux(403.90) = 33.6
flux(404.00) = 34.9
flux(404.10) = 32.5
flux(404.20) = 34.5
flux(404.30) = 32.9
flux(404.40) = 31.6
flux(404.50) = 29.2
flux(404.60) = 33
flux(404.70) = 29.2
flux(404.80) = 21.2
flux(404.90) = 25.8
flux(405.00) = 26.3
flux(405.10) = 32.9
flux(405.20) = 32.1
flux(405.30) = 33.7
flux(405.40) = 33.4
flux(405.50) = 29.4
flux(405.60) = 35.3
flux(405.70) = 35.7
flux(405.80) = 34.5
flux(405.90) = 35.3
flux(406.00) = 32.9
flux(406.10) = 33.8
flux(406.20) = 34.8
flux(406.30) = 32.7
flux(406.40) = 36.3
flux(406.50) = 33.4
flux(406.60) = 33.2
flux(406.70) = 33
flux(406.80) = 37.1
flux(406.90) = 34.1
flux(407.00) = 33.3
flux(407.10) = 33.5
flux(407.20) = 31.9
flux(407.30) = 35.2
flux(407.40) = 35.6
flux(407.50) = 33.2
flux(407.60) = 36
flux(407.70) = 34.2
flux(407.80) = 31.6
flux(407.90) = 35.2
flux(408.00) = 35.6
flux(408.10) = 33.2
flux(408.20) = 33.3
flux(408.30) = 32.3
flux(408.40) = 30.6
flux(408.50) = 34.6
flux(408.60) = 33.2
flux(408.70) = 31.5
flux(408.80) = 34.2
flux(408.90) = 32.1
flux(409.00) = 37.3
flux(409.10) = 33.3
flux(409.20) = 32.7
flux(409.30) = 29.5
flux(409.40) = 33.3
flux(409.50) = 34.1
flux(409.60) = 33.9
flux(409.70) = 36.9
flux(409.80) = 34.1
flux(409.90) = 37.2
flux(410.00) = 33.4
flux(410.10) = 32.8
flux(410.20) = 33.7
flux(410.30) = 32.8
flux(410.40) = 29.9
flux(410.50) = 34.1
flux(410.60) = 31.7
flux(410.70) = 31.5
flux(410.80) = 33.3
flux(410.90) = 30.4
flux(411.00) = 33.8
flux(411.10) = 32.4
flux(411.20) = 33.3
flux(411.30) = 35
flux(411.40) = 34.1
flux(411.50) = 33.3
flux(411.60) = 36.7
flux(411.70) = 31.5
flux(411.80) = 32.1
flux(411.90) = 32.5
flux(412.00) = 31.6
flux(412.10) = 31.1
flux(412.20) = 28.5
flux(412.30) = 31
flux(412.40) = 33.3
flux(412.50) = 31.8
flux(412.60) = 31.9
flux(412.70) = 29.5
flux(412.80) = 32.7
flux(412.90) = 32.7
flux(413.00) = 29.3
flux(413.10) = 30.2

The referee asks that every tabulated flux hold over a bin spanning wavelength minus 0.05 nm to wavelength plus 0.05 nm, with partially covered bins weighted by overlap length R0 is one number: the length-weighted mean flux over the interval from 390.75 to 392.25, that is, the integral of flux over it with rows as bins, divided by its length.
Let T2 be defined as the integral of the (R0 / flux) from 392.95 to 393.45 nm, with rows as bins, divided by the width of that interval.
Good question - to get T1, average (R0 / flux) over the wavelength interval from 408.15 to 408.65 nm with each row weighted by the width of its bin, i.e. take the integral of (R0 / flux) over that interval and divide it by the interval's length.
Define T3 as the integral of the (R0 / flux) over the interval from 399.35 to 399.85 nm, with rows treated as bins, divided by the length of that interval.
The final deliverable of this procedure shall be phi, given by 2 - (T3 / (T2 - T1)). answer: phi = 33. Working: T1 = 1.00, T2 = 0.97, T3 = 0.72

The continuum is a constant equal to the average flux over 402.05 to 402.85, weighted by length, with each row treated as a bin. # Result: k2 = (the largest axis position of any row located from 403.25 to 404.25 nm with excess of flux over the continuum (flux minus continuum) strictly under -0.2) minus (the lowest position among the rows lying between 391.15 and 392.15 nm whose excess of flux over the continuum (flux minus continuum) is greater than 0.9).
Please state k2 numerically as 12.80 nm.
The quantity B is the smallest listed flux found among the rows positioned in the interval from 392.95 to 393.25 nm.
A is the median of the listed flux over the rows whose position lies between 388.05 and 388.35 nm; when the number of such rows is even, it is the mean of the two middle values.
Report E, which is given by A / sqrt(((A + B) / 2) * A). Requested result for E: 0.99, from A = 31.2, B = 32.4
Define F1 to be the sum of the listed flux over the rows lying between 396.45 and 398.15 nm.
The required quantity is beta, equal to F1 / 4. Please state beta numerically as 66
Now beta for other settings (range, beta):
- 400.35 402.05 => 164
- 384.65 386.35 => 116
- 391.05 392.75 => 140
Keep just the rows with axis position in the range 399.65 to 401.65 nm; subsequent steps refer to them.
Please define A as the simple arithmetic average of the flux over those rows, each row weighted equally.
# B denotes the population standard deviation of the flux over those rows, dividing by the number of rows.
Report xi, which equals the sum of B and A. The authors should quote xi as 44.9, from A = 42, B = 3.3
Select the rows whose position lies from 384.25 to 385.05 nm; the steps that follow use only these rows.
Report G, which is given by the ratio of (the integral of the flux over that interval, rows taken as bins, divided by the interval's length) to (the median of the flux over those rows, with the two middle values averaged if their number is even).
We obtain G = 1.00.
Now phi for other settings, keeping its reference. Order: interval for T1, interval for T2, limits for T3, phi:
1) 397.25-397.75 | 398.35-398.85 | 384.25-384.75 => 3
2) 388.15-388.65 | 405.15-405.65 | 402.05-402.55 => 13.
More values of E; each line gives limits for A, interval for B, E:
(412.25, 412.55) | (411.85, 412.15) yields 1.01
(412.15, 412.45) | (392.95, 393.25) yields 0.99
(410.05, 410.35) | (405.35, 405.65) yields 1.03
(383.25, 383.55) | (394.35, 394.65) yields 0.94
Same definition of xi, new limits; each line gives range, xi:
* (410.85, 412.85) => 34.1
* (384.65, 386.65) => 29.0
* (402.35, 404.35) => 34.1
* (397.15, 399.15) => 44.5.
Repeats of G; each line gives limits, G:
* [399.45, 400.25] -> 0.99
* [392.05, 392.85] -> 1.01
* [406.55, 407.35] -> 1.02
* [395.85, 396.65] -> 1.09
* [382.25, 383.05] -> 1.00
